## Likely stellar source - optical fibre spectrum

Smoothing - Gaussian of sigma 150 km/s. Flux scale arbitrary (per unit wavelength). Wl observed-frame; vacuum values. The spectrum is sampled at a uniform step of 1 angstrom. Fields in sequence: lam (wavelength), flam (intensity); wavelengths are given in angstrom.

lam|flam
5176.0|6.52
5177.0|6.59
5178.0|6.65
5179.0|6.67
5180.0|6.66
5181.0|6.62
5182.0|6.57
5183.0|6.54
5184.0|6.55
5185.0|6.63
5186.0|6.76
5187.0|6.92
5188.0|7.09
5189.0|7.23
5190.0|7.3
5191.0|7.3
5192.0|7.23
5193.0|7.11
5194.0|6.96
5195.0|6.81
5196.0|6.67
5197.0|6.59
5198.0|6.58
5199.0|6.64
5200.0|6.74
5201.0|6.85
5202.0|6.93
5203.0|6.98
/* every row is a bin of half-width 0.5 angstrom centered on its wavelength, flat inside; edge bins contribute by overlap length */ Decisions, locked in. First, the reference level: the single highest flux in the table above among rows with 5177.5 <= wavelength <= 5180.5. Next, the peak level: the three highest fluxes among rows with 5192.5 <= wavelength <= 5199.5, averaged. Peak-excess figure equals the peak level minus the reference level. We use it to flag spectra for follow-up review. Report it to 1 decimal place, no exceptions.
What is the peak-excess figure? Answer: 0.3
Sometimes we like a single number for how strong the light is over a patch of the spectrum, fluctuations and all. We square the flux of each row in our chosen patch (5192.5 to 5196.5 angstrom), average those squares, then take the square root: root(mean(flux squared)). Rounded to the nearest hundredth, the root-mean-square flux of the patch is 6.89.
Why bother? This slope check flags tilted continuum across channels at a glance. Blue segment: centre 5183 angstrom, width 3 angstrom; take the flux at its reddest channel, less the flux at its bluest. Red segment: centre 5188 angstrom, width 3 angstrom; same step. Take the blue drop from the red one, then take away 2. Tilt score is -1.7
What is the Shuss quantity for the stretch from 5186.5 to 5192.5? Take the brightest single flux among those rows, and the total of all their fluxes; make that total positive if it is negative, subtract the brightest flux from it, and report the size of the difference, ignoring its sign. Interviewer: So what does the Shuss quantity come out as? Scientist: 35.8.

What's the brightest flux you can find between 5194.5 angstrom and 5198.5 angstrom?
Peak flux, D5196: 6.81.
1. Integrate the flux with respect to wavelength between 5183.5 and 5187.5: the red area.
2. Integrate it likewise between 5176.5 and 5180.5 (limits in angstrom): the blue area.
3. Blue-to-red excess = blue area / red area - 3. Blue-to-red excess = -2.01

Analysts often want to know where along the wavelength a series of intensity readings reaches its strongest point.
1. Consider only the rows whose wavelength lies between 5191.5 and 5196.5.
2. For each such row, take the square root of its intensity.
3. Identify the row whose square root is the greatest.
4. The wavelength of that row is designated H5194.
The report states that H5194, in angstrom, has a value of 5192.0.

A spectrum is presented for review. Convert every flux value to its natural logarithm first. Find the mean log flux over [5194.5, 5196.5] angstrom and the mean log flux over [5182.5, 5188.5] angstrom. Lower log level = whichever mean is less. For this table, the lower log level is 1.908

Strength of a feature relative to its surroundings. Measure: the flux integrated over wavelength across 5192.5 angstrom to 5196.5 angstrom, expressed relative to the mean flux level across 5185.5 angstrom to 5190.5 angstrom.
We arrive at 3.9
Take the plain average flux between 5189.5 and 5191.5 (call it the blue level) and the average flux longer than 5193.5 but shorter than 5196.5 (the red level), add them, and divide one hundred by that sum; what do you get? 7.09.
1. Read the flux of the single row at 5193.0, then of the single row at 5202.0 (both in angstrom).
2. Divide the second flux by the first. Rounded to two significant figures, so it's 0.97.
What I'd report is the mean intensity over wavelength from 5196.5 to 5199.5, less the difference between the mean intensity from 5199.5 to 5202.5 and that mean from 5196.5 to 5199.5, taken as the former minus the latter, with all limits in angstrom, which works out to 6.4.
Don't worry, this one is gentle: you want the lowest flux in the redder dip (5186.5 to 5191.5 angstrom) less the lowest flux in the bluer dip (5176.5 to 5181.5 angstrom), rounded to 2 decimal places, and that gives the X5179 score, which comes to 0.33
